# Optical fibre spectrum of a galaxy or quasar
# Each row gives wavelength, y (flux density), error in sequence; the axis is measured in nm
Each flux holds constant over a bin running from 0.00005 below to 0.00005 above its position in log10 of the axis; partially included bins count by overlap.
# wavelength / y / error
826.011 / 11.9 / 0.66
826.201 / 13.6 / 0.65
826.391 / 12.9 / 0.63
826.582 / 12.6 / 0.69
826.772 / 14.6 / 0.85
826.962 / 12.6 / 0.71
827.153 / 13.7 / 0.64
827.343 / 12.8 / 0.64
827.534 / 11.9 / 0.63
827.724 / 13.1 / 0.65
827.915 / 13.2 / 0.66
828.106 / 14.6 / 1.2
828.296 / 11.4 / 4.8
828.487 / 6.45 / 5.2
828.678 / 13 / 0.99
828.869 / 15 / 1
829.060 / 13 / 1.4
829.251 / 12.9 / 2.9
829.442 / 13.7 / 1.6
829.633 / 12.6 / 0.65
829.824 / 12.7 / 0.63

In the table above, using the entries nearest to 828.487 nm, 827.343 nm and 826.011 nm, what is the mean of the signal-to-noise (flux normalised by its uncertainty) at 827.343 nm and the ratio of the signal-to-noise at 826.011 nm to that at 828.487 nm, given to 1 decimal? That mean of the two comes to 17.3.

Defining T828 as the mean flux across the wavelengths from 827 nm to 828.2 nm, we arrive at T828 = 13.2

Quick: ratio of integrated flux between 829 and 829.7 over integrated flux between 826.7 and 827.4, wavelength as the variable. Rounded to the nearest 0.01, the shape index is 0.97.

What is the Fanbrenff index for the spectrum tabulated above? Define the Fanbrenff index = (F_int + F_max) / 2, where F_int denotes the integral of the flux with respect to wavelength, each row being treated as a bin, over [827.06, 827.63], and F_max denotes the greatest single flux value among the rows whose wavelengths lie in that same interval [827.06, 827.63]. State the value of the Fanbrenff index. 10.5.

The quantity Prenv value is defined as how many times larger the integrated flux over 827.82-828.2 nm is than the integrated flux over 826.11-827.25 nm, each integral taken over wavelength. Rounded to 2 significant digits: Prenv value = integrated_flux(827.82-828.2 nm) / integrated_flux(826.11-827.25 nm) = 0.35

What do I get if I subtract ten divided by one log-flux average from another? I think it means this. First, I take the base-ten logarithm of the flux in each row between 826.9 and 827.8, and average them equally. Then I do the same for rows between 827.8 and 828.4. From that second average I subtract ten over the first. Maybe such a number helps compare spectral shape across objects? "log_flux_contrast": -7.92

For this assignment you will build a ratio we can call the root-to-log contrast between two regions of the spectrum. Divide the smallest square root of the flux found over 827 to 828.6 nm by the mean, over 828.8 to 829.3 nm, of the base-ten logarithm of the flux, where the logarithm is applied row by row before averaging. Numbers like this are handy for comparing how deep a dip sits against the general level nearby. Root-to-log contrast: 2.24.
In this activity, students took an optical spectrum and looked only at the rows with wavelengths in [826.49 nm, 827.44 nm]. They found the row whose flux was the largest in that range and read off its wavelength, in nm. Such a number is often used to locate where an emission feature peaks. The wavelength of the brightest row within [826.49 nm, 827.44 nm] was 826.772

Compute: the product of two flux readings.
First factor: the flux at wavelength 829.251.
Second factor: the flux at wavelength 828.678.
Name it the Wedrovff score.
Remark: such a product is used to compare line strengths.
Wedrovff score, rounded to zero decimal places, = 168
